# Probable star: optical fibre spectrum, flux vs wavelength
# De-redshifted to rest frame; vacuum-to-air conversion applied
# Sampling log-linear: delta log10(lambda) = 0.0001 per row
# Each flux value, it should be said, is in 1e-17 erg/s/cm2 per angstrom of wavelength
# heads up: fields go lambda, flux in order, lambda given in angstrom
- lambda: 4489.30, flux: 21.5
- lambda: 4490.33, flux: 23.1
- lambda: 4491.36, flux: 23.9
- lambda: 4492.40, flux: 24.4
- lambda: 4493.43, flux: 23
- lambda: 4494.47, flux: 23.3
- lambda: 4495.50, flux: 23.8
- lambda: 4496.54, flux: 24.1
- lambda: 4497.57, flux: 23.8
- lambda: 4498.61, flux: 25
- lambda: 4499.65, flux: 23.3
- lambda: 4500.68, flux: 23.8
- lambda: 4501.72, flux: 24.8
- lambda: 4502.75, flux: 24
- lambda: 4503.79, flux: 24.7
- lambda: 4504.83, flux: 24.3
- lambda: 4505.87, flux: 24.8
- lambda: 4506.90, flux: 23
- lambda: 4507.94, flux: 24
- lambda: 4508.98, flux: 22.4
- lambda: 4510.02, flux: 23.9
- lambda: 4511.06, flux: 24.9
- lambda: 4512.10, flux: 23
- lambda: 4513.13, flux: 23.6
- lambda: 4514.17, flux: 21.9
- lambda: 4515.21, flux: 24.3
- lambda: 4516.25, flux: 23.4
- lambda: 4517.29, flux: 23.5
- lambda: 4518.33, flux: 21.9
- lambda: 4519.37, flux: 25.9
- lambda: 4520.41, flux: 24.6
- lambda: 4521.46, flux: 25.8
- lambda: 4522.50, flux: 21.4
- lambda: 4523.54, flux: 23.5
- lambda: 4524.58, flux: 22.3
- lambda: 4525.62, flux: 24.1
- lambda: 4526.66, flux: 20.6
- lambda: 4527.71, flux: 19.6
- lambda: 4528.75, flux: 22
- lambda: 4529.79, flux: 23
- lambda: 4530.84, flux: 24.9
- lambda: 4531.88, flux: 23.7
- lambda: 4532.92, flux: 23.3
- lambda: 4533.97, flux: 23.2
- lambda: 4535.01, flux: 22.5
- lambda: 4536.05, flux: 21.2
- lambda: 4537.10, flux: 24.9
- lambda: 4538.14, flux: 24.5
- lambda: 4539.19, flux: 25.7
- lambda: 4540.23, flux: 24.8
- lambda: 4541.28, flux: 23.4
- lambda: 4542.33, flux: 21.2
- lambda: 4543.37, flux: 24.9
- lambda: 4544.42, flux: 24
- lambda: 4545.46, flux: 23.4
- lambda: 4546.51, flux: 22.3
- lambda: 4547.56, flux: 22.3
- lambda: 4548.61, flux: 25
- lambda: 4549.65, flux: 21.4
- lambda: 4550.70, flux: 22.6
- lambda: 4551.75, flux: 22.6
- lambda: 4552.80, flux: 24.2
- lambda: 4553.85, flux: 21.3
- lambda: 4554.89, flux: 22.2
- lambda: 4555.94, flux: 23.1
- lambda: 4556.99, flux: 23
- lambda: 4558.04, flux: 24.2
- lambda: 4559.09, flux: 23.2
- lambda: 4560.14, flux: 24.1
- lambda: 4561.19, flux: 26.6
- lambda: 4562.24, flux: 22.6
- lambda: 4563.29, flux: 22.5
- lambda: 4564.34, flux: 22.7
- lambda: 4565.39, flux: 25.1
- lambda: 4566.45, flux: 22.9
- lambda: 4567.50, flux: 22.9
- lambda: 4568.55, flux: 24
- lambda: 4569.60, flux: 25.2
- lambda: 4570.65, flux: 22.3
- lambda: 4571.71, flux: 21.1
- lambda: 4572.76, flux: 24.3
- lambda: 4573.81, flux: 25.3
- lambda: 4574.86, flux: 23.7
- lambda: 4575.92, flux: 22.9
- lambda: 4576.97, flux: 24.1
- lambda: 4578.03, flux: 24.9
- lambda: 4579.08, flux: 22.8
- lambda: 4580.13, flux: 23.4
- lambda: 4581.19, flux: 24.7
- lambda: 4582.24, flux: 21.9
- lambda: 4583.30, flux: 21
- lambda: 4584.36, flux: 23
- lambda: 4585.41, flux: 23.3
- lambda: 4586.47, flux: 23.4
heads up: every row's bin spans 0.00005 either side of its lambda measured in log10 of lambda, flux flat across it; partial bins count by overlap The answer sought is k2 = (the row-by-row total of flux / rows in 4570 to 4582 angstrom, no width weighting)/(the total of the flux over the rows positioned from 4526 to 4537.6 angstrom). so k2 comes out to 1.04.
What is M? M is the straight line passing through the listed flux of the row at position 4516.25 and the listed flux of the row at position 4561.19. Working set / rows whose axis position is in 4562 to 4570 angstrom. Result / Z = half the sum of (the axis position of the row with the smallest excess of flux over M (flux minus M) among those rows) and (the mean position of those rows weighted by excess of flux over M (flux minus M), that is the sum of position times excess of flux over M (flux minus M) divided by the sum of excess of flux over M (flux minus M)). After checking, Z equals 4564.4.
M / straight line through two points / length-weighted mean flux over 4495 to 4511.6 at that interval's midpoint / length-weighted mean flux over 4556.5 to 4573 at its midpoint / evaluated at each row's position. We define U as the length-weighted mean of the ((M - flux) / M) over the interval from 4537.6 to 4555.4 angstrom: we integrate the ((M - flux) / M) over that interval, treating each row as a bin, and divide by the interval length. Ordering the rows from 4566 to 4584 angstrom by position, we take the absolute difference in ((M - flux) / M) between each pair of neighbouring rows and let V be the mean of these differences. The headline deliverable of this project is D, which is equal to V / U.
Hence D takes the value 4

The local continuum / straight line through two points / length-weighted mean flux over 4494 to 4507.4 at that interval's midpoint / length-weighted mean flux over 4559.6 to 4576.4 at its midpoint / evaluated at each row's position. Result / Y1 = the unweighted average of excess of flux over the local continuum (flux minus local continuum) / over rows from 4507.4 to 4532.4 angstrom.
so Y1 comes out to -0.69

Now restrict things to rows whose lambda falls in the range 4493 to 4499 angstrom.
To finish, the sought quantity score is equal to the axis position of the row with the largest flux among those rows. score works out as 4498.61 angstrom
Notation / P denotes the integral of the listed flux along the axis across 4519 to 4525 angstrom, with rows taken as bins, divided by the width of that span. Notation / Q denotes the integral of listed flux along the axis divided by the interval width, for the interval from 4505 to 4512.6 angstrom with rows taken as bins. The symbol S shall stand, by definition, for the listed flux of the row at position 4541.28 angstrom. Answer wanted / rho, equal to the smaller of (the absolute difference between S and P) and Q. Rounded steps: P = 23.9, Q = 23.7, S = 23.4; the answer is 0.5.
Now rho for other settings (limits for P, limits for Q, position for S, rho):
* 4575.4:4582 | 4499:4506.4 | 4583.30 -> 2.7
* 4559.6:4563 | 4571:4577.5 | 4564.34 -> 1.6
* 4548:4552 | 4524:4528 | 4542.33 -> 1.7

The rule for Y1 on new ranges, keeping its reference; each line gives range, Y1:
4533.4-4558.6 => -0.53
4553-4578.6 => -0.14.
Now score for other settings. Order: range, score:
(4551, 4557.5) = 4552.80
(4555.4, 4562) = 4561.19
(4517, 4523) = 4519.37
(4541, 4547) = 4543.37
